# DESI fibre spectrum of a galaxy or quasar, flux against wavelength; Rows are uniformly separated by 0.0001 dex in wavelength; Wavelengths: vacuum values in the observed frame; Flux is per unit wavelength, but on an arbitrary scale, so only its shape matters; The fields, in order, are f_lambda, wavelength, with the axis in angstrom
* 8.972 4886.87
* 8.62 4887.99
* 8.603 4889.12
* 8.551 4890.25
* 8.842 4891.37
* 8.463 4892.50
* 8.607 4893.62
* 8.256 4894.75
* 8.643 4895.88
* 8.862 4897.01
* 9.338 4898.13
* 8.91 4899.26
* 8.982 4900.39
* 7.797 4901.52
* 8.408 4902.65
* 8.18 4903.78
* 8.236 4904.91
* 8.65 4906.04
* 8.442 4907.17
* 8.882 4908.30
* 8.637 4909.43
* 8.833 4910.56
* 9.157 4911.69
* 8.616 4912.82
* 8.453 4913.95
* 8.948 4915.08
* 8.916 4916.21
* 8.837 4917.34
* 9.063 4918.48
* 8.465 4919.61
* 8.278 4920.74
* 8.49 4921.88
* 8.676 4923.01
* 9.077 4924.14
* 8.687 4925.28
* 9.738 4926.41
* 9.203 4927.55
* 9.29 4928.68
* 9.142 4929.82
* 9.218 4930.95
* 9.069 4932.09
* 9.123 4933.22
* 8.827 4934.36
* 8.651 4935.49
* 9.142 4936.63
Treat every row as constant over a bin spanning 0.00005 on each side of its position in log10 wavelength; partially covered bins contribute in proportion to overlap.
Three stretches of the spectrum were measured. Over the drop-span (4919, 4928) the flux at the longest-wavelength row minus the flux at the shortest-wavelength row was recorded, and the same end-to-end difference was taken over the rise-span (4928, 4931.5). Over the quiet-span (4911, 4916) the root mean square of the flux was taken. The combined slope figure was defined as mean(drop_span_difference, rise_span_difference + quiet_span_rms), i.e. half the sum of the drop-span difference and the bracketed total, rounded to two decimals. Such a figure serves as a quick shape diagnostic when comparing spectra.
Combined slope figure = 4.73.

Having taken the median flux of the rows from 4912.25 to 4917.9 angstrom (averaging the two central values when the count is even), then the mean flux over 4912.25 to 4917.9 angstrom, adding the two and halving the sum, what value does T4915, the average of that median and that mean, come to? 8.80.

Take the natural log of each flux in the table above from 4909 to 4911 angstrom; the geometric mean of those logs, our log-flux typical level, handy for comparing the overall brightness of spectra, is 2.17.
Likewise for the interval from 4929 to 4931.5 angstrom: 2.22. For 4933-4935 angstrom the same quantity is 2.19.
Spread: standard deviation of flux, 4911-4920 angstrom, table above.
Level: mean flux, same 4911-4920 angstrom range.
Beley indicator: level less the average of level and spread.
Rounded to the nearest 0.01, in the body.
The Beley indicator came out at 4.28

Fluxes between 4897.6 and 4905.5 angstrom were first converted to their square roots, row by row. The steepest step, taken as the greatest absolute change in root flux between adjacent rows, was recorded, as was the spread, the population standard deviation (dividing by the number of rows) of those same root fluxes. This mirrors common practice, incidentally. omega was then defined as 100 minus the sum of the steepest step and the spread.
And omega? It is 99.7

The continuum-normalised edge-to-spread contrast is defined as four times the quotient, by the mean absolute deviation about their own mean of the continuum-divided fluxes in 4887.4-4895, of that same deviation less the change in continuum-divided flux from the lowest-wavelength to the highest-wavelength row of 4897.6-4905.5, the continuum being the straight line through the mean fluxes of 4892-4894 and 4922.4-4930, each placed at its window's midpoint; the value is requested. 39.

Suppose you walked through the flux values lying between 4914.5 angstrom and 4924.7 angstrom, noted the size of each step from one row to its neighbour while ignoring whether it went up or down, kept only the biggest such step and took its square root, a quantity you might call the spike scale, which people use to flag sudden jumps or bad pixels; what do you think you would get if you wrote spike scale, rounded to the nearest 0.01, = 0.77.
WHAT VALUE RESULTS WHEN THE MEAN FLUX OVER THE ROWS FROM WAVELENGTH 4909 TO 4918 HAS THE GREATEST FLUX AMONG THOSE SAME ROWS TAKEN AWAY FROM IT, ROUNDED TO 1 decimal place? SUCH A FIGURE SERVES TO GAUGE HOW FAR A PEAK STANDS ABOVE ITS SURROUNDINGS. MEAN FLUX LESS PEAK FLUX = -0.4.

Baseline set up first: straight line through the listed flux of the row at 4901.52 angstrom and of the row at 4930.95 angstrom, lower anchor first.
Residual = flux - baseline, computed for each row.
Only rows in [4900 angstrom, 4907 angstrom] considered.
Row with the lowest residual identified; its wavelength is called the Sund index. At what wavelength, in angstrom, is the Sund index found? 4901.52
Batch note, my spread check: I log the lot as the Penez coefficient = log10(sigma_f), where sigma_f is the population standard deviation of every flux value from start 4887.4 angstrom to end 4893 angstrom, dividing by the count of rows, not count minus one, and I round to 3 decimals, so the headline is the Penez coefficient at -0.901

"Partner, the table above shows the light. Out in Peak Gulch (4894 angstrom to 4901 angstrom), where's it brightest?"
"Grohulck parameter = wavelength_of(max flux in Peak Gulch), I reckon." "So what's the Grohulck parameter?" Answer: 4898.13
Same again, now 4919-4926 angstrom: 4924.14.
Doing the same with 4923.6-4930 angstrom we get 4926.41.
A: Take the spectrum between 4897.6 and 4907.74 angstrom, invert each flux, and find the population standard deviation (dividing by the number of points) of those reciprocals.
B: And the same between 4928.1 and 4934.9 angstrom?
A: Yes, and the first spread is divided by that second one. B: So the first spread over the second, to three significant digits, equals 3.42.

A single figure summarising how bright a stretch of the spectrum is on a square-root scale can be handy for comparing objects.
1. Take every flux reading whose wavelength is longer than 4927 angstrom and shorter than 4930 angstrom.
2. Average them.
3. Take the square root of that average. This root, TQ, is 3.04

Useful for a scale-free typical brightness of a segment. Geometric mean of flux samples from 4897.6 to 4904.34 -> 8.59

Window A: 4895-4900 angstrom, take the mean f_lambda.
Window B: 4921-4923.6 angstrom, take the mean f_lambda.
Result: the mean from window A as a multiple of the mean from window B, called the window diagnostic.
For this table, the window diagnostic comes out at 1.04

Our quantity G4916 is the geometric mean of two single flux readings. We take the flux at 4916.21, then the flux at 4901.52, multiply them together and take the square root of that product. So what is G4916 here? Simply 8.3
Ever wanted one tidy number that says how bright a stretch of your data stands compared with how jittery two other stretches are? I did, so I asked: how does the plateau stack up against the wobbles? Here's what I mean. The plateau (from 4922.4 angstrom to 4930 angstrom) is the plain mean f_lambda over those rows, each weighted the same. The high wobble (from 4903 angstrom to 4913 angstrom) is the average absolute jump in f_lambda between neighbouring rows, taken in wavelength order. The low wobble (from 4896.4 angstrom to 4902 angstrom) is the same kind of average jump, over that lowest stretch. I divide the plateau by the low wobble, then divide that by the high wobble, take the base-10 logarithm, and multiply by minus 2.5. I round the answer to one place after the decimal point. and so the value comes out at -4.4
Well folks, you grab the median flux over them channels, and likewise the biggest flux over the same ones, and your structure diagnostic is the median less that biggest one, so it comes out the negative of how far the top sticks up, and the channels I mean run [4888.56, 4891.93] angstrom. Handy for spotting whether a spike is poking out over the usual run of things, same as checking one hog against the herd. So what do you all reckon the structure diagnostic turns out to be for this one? -0.24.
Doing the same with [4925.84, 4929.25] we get -0.45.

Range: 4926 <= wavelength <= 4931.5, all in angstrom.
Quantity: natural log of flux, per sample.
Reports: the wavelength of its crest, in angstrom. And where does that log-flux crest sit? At 4926.41 angstrom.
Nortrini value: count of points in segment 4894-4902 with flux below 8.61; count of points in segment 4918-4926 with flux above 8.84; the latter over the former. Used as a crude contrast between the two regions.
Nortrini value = 1.0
